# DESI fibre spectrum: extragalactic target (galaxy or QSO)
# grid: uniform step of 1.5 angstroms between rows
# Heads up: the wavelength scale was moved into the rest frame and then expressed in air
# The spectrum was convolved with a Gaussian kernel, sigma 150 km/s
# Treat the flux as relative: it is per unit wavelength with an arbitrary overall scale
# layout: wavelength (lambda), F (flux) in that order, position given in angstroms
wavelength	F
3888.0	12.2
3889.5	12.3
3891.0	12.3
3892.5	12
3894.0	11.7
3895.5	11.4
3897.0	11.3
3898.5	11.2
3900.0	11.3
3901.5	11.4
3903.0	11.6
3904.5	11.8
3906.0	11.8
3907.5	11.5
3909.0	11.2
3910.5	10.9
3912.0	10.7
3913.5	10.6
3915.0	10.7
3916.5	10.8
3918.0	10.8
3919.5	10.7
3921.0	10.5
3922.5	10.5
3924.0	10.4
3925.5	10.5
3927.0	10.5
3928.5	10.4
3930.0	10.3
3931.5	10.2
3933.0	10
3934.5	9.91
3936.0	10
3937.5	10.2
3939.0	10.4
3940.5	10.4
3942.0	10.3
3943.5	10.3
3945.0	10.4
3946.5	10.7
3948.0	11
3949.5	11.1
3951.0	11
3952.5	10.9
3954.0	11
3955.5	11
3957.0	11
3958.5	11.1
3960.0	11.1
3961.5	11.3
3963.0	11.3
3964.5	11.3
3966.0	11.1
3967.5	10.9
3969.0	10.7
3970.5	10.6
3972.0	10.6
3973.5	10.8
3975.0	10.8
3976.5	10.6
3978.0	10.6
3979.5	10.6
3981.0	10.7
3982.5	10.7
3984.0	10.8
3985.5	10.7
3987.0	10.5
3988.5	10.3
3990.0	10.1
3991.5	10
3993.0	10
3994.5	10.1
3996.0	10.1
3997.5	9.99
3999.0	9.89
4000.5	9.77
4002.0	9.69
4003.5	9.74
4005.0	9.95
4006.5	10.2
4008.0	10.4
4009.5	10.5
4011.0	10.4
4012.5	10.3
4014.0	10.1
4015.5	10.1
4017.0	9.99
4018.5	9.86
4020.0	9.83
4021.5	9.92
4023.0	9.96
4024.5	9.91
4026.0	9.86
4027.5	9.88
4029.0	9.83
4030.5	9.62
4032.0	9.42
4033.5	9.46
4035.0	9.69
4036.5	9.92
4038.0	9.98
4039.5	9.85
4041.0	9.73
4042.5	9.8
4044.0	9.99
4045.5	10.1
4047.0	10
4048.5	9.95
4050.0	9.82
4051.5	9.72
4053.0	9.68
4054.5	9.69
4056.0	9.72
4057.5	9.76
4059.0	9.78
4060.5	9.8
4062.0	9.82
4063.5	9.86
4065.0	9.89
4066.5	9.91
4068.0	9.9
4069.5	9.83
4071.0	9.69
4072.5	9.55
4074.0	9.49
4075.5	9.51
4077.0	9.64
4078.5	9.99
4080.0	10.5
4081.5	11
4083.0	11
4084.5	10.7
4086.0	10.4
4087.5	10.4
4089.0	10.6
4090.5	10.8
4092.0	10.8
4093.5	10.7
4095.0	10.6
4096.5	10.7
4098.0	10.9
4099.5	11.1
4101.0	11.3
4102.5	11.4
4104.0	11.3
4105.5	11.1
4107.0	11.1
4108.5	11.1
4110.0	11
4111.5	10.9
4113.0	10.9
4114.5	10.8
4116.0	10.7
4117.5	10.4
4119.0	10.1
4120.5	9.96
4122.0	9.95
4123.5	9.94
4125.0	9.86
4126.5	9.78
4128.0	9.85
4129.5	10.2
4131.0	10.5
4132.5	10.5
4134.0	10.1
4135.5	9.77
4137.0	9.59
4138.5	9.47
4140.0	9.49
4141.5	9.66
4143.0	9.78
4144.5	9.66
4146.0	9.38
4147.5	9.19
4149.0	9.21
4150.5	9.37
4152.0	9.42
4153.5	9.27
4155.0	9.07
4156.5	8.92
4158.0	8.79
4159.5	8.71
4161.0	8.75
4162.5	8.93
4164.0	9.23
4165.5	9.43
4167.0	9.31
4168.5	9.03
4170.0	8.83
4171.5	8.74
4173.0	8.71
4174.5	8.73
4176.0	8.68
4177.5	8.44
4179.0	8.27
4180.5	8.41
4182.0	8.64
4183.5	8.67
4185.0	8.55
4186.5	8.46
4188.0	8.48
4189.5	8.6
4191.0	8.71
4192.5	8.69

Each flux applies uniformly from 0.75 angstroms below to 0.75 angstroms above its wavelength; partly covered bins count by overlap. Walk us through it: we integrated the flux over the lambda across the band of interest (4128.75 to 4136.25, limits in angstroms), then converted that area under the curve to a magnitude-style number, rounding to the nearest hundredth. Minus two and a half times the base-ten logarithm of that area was -4.71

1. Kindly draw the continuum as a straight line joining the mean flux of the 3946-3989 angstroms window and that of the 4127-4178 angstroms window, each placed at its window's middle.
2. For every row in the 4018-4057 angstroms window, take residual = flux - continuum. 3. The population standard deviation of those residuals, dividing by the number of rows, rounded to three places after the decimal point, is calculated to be 0.178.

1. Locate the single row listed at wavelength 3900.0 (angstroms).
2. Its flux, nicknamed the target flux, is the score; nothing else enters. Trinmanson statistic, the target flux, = 11.3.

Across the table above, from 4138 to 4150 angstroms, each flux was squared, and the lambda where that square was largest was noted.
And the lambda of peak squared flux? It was 4143.0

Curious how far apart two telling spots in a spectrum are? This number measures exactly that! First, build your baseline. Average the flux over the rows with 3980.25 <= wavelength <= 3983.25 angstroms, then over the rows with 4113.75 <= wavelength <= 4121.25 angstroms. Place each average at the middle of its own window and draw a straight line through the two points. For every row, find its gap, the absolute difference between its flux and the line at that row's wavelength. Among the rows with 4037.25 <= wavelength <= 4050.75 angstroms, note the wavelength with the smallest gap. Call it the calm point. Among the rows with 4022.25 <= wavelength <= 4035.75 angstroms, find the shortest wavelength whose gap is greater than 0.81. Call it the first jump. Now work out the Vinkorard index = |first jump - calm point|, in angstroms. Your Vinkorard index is 15.0 angstroms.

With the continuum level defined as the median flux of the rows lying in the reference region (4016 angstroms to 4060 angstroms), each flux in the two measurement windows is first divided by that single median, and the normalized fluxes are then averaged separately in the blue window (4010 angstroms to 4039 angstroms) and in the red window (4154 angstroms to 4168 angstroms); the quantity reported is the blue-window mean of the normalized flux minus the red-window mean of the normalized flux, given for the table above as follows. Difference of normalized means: 0.090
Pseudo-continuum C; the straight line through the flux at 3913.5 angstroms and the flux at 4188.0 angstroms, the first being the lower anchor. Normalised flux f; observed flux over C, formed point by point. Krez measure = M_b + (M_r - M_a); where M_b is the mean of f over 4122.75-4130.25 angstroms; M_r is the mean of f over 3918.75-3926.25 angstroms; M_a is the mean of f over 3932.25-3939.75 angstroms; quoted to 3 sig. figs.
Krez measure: 1.14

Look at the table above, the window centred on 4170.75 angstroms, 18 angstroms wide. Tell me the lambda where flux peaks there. 4165.5 angstroms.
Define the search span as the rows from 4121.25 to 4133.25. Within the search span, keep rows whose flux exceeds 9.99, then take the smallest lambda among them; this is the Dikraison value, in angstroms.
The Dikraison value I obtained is 4129.5 angstroms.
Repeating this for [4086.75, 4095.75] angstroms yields 4087.5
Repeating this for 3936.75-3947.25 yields 3937.5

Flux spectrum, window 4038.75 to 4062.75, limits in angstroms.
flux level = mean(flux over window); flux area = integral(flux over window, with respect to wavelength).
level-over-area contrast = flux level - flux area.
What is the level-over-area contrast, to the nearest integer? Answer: -226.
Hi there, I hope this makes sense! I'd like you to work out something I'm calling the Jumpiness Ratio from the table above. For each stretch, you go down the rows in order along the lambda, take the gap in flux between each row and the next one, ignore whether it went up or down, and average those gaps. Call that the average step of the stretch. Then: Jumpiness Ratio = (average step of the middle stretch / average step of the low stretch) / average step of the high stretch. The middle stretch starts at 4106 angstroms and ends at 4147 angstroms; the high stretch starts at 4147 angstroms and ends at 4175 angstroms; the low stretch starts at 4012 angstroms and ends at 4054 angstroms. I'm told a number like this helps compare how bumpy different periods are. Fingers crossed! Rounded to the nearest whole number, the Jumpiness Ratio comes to 11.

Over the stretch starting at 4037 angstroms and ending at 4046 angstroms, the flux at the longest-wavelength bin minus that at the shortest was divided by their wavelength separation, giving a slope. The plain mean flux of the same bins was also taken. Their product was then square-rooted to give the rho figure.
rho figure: 0.40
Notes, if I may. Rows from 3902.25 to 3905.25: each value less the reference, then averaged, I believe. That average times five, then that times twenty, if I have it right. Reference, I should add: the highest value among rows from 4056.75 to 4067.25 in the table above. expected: 179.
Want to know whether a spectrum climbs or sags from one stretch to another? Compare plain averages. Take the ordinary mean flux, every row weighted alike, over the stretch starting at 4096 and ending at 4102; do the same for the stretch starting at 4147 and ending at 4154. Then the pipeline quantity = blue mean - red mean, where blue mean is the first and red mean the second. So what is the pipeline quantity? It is 1.7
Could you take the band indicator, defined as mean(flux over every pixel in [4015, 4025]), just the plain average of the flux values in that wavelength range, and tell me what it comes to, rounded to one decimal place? 9.9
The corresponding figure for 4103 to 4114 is 11.1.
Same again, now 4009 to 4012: 10.4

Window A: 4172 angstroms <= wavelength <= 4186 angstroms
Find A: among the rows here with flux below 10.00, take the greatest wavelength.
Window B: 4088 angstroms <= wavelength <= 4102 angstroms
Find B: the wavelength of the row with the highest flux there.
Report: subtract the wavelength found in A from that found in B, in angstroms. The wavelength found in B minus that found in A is -84.0 angstroms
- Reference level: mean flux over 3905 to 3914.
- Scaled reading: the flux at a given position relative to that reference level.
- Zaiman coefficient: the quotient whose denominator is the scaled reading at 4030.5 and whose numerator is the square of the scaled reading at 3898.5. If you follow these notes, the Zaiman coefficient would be 1.17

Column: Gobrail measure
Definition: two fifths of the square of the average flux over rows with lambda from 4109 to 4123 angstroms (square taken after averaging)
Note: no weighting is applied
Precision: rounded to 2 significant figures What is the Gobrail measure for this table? 44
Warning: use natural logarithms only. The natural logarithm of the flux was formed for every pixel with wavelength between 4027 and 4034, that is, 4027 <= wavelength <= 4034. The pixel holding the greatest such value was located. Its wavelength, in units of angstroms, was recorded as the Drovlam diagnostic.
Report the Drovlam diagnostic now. 4027.5 angstroms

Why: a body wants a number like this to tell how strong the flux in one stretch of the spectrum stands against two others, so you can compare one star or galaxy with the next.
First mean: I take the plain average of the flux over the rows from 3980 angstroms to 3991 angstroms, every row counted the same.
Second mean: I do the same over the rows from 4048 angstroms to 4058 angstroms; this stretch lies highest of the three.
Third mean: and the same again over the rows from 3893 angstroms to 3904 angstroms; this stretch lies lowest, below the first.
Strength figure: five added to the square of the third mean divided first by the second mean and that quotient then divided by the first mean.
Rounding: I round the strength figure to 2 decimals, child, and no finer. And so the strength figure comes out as 6.27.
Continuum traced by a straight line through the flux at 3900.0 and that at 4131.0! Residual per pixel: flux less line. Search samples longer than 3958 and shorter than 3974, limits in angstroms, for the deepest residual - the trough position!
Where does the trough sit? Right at 3970.5 angstroms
